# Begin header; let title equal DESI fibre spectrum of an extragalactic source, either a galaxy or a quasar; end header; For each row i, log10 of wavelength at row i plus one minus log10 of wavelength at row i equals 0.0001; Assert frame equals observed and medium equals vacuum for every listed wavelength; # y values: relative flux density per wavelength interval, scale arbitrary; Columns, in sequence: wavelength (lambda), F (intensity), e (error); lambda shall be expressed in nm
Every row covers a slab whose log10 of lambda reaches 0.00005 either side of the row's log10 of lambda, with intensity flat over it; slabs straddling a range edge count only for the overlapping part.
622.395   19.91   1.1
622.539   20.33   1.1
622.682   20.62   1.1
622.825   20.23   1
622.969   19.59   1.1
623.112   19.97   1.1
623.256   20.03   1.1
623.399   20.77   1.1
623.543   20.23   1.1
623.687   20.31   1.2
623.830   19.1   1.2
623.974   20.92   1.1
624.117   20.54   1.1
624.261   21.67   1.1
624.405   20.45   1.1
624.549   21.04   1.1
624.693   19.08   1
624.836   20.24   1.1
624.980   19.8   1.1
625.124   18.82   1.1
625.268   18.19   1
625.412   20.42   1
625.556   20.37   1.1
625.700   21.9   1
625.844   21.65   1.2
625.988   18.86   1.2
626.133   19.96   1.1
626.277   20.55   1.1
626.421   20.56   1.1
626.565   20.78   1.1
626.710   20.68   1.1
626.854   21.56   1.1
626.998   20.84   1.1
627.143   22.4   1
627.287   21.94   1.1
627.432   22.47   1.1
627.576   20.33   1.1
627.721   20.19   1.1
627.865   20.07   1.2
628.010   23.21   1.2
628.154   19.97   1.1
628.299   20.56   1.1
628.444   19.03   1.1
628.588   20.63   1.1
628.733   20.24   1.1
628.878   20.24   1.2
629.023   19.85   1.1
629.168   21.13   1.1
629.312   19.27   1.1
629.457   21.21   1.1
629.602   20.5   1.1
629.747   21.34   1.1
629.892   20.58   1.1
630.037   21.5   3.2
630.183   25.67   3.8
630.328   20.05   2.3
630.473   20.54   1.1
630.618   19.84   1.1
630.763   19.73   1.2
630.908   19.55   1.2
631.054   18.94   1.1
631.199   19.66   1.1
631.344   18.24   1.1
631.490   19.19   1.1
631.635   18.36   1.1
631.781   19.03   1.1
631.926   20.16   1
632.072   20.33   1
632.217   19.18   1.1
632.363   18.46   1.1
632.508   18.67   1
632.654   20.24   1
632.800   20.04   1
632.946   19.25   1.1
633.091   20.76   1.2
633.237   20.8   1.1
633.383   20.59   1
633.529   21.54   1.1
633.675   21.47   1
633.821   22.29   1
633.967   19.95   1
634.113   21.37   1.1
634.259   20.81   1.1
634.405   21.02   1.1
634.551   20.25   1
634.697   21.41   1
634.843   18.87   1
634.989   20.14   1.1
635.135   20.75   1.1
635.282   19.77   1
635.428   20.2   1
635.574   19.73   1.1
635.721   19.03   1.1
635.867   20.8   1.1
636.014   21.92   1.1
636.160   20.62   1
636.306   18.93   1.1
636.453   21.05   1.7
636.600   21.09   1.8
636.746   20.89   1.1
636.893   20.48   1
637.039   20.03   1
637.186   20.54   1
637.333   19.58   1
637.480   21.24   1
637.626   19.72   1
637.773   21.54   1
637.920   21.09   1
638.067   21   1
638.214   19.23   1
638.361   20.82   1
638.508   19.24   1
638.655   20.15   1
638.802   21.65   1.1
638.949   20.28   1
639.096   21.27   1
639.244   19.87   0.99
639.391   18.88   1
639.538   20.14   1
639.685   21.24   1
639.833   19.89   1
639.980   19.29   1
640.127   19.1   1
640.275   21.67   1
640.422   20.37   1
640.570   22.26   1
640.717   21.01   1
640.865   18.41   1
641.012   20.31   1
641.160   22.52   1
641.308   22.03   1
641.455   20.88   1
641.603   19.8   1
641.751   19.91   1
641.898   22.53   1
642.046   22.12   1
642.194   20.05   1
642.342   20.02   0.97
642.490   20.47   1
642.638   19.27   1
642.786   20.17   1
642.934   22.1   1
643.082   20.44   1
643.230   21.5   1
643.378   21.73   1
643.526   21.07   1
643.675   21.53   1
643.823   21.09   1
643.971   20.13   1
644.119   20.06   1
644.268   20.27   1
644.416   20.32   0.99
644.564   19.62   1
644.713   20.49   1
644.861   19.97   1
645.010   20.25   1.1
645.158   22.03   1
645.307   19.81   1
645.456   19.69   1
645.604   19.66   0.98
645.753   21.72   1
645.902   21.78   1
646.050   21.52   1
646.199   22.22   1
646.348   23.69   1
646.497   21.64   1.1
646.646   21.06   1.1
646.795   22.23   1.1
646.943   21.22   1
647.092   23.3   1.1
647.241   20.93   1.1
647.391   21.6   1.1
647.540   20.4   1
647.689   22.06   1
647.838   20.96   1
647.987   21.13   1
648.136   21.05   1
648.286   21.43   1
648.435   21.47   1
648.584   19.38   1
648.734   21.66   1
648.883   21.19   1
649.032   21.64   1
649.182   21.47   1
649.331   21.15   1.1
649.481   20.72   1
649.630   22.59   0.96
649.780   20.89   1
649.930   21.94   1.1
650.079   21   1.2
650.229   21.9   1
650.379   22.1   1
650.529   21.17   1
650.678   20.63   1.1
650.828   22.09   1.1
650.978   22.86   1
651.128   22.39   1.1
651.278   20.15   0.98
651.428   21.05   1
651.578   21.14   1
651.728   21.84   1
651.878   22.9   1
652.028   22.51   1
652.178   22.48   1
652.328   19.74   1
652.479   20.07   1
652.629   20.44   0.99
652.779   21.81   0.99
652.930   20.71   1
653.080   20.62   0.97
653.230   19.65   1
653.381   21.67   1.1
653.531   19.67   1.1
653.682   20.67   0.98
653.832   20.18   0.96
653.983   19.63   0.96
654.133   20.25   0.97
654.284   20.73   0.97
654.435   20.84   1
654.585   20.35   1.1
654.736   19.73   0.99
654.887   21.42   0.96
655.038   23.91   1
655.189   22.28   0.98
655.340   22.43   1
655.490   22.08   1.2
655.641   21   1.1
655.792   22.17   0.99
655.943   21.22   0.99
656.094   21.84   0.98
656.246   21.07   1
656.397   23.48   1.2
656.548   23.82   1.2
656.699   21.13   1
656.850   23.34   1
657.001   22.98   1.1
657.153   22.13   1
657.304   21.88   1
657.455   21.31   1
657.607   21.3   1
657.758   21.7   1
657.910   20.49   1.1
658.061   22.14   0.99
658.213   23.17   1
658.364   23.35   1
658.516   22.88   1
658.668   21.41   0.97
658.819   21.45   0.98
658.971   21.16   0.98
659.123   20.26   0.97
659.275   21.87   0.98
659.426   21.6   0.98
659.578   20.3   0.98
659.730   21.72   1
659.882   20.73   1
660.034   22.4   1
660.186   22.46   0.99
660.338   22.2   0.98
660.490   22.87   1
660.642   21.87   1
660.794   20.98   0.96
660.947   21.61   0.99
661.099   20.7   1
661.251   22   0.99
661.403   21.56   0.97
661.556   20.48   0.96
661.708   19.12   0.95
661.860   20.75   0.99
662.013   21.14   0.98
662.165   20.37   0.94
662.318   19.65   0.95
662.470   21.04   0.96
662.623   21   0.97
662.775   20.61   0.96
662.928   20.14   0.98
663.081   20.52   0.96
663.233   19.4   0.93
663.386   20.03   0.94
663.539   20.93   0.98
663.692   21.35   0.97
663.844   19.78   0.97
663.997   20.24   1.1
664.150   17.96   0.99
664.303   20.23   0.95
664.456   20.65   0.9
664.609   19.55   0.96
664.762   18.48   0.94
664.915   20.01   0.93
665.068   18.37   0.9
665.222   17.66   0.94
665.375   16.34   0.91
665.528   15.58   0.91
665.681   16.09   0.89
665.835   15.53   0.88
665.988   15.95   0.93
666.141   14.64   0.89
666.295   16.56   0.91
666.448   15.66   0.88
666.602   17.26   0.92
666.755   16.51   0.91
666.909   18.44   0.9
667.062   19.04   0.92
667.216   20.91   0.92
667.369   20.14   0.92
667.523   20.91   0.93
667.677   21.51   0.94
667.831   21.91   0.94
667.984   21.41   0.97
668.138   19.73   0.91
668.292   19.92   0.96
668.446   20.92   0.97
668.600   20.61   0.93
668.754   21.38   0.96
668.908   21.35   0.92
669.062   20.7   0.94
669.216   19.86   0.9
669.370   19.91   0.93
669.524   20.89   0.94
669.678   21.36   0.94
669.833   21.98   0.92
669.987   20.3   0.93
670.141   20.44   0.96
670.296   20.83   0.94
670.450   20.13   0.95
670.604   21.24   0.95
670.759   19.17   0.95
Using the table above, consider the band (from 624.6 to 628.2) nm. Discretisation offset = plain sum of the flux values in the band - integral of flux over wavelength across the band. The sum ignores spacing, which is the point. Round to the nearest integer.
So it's 441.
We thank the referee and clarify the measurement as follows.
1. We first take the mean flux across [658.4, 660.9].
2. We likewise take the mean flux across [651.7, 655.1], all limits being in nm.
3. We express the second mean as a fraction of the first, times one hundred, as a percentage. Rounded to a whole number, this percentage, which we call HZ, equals 97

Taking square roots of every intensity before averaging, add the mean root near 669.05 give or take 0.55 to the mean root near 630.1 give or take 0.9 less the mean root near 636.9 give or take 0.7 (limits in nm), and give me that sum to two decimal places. 4.59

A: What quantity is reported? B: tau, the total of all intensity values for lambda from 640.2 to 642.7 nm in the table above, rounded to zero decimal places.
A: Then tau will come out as 354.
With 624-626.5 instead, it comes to 344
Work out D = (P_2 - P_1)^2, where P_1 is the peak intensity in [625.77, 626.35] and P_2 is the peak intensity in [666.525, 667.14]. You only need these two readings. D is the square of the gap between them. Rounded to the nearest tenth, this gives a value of 6.8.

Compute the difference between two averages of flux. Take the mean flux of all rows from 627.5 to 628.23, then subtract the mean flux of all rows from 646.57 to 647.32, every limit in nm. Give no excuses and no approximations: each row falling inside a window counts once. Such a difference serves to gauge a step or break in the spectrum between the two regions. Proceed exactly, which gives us -1.0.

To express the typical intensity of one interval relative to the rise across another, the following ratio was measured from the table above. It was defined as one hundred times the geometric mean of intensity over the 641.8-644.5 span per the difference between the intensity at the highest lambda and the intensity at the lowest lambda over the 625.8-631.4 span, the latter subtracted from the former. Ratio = -610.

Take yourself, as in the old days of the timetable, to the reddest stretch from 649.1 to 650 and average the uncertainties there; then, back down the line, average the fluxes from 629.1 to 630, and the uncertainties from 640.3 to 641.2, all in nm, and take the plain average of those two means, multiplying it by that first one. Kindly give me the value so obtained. 11.1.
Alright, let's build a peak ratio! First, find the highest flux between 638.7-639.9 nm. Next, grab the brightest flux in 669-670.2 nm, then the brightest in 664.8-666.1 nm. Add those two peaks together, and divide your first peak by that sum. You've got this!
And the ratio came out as 0.52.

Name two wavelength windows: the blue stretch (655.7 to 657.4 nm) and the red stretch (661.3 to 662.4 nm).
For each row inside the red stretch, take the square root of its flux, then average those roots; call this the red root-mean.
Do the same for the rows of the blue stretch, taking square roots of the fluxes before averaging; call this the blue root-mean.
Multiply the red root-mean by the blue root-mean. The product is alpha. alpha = 21.3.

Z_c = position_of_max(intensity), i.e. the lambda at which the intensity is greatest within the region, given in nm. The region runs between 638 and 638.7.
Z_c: 638.067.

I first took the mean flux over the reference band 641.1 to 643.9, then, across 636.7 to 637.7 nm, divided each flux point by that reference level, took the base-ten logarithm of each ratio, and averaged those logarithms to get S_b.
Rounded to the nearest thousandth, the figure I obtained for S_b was -0.014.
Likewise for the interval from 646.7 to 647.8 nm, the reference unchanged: 0.013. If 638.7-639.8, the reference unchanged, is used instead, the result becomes -0.012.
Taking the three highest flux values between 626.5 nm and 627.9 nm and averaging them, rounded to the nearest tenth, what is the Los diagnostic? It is 22.3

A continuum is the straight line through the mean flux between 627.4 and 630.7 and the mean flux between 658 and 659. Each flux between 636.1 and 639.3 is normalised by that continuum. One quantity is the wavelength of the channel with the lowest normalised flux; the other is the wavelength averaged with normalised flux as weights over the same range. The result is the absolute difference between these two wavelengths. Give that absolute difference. 1.39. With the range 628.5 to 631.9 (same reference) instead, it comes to 1.19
